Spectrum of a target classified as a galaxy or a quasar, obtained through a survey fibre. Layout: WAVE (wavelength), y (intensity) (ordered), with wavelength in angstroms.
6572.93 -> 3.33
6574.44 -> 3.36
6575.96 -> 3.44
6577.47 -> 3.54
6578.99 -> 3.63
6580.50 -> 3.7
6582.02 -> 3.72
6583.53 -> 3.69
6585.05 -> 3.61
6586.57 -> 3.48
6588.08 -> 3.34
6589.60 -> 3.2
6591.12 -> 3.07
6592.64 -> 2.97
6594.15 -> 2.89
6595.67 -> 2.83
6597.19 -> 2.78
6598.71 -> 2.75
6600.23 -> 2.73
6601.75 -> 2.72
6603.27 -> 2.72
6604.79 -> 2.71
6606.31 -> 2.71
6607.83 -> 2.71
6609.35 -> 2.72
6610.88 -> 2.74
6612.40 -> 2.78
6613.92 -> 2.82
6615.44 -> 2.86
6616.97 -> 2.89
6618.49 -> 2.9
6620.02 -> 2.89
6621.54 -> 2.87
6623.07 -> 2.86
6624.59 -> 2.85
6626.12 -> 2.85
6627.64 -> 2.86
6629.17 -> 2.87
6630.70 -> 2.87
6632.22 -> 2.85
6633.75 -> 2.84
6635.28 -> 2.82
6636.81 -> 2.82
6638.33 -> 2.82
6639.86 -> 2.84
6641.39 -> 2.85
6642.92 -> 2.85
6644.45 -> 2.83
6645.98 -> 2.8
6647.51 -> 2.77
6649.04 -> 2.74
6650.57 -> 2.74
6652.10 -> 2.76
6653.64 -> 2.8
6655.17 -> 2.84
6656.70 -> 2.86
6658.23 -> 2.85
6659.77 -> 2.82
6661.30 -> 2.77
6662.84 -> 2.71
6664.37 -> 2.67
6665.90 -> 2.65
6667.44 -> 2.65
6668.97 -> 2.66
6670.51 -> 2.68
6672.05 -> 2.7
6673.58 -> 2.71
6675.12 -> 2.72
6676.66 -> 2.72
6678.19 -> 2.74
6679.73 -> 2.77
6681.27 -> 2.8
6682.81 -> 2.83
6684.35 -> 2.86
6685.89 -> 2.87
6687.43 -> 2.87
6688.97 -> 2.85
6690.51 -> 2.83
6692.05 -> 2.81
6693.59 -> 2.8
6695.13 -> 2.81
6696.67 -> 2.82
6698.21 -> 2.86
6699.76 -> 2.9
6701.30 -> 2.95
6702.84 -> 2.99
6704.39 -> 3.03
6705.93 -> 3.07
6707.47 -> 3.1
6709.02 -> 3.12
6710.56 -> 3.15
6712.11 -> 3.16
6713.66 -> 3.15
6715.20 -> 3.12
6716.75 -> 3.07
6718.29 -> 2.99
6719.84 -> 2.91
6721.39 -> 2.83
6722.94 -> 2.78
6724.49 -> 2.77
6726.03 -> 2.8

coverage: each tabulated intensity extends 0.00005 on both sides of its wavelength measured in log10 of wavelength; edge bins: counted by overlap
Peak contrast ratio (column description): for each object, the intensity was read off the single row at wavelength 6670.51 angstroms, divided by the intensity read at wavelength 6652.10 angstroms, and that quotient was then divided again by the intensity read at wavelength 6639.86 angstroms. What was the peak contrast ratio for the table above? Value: 0.342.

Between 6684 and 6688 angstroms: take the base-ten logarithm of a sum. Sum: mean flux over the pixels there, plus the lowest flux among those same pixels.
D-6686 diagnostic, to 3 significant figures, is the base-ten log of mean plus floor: 0.758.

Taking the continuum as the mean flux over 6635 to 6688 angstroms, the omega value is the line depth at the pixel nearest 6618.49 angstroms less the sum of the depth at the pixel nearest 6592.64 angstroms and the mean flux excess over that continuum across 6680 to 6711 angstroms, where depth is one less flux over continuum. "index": -0.1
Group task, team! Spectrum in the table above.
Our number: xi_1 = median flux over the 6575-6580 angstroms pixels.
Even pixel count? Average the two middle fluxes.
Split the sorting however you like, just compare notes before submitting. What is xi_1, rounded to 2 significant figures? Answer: 3.5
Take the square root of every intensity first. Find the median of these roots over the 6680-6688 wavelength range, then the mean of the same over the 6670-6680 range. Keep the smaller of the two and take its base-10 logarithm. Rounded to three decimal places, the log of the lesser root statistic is 0.217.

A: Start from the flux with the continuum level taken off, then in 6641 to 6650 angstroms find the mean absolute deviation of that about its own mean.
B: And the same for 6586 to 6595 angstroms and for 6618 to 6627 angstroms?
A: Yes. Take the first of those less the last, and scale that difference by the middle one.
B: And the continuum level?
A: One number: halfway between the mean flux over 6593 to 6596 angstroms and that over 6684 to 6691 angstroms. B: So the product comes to 0.0036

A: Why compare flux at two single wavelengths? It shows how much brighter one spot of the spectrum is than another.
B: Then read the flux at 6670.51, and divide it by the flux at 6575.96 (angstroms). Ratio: 0.78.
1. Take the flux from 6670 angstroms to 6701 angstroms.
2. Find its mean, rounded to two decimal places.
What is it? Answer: 2.80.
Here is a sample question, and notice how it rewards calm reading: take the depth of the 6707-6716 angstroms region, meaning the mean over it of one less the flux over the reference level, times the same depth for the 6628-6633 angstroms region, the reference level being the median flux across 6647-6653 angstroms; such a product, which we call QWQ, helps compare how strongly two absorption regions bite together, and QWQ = 0.0057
